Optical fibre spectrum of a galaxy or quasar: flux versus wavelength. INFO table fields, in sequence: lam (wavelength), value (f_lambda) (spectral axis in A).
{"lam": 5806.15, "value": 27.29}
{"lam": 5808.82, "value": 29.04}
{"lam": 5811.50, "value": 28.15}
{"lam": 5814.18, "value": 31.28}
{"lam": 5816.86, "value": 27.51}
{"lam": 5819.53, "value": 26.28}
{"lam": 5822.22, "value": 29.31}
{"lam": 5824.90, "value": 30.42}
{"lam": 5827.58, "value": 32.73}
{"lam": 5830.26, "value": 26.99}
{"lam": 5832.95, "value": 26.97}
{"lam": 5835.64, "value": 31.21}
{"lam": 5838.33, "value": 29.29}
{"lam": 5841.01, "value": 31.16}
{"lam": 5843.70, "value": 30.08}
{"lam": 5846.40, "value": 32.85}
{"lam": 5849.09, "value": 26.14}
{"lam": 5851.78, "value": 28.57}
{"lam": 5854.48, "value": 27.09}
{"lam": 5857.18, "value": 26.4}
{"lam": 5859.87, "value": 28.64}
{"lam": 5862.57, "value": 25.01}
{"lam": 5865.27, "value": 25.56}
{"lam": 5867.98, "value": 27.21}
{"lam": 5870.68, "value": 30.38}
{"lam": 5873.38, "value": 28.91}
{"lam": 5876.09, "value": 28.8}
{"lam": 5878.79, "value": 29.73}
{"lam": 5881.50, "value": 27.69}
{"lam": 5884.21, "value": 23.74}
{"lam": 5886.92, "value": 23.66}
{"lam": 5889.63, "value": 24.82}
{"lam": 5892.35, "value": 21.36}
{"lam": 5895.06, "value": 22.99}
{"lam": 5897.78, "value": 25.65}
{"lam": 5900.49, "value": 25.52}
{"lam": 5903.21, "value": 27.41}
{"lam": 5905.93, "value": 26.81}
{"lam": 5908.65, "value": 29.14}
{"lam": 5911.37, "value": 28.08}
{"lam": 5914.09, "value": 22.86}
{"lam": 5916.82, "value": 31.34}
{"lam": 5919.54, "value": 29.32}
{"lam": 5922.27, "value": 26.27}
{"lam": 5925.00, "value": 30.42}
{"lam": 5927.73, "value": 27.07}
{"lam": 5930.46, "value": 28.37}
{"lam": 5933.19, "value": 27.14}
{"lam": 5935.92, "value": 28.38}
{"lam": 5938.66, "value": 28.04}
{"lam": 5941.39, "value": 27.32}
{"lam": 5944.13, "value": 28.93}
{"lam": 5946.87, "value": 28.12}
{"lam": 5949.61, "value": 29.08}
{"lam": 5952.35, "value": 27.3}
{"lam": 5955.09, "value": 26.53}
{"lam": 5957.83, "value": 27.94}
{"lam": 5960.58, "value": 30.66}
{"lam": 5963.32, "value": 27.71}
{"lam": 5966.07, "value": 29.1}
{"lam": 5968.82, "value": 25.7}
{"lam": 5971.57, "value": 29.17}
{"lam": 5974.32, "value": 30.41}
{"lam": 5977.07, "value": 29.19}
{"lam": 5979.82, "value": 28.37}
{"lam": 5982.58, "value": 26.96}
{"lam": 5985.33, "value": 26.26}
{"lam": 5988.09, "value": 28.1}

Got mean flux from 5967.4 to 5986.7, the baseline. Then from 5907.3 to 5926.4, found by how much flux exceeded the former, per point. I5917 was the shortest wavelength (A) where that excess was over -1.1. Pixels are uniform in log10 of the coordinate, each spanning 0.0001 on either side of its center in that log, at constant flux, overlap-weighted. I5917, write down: 5908.65 A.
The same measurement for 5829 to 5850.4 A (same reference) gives 5830.26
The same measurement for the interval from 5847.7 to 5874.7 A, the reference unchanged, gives 5851.78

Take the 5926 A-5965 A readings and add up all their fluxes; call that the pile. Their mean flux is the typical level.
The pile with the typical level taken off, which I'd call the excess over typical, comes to 365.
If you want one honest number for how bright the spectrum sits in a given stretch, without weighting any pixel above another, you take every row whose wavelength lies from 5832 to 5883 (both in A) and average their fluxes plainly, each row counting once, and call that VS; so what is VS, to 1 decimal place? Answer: 28.5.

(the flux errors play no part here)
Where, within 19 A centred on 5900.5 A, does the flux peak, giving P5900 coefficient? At 5908.65 A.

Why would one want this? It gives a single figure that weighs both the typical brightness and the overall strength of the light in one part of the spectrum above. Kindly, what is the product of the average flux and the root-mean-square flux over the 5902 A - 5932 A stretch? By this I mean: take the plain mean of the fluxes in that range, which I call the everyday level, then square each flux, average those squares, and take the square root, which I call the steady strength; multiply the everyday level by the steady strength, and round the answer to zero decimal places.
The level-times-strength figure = 782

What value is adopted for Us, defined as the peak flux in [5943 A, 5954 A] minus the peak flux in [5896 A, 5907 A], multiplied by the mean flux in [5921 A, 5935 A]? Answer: 47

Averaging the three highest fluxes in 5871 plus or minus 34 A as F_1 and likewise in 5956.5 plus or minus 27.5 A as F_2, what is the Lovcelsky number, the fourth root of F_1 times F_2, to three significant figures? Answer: 5.55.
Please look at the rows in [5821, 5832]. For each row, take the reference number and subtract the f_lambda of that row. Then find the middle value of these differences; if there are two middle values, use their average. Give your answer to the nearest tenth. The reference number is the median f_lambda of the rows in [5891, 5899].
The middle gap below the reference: -6.9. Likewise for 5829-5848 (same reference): -7.1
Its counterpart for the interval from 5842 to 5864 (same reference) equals -4.8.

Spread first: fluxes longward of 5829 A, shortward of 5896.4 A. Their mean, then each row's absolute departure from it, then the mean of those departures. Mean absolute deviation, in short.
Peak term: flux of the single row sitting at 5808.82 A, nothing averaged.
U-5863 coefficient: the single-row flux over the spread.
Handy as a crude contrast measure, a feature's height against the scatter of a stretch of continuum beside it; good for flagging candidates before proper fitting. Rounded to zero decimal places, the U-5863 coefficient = 13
